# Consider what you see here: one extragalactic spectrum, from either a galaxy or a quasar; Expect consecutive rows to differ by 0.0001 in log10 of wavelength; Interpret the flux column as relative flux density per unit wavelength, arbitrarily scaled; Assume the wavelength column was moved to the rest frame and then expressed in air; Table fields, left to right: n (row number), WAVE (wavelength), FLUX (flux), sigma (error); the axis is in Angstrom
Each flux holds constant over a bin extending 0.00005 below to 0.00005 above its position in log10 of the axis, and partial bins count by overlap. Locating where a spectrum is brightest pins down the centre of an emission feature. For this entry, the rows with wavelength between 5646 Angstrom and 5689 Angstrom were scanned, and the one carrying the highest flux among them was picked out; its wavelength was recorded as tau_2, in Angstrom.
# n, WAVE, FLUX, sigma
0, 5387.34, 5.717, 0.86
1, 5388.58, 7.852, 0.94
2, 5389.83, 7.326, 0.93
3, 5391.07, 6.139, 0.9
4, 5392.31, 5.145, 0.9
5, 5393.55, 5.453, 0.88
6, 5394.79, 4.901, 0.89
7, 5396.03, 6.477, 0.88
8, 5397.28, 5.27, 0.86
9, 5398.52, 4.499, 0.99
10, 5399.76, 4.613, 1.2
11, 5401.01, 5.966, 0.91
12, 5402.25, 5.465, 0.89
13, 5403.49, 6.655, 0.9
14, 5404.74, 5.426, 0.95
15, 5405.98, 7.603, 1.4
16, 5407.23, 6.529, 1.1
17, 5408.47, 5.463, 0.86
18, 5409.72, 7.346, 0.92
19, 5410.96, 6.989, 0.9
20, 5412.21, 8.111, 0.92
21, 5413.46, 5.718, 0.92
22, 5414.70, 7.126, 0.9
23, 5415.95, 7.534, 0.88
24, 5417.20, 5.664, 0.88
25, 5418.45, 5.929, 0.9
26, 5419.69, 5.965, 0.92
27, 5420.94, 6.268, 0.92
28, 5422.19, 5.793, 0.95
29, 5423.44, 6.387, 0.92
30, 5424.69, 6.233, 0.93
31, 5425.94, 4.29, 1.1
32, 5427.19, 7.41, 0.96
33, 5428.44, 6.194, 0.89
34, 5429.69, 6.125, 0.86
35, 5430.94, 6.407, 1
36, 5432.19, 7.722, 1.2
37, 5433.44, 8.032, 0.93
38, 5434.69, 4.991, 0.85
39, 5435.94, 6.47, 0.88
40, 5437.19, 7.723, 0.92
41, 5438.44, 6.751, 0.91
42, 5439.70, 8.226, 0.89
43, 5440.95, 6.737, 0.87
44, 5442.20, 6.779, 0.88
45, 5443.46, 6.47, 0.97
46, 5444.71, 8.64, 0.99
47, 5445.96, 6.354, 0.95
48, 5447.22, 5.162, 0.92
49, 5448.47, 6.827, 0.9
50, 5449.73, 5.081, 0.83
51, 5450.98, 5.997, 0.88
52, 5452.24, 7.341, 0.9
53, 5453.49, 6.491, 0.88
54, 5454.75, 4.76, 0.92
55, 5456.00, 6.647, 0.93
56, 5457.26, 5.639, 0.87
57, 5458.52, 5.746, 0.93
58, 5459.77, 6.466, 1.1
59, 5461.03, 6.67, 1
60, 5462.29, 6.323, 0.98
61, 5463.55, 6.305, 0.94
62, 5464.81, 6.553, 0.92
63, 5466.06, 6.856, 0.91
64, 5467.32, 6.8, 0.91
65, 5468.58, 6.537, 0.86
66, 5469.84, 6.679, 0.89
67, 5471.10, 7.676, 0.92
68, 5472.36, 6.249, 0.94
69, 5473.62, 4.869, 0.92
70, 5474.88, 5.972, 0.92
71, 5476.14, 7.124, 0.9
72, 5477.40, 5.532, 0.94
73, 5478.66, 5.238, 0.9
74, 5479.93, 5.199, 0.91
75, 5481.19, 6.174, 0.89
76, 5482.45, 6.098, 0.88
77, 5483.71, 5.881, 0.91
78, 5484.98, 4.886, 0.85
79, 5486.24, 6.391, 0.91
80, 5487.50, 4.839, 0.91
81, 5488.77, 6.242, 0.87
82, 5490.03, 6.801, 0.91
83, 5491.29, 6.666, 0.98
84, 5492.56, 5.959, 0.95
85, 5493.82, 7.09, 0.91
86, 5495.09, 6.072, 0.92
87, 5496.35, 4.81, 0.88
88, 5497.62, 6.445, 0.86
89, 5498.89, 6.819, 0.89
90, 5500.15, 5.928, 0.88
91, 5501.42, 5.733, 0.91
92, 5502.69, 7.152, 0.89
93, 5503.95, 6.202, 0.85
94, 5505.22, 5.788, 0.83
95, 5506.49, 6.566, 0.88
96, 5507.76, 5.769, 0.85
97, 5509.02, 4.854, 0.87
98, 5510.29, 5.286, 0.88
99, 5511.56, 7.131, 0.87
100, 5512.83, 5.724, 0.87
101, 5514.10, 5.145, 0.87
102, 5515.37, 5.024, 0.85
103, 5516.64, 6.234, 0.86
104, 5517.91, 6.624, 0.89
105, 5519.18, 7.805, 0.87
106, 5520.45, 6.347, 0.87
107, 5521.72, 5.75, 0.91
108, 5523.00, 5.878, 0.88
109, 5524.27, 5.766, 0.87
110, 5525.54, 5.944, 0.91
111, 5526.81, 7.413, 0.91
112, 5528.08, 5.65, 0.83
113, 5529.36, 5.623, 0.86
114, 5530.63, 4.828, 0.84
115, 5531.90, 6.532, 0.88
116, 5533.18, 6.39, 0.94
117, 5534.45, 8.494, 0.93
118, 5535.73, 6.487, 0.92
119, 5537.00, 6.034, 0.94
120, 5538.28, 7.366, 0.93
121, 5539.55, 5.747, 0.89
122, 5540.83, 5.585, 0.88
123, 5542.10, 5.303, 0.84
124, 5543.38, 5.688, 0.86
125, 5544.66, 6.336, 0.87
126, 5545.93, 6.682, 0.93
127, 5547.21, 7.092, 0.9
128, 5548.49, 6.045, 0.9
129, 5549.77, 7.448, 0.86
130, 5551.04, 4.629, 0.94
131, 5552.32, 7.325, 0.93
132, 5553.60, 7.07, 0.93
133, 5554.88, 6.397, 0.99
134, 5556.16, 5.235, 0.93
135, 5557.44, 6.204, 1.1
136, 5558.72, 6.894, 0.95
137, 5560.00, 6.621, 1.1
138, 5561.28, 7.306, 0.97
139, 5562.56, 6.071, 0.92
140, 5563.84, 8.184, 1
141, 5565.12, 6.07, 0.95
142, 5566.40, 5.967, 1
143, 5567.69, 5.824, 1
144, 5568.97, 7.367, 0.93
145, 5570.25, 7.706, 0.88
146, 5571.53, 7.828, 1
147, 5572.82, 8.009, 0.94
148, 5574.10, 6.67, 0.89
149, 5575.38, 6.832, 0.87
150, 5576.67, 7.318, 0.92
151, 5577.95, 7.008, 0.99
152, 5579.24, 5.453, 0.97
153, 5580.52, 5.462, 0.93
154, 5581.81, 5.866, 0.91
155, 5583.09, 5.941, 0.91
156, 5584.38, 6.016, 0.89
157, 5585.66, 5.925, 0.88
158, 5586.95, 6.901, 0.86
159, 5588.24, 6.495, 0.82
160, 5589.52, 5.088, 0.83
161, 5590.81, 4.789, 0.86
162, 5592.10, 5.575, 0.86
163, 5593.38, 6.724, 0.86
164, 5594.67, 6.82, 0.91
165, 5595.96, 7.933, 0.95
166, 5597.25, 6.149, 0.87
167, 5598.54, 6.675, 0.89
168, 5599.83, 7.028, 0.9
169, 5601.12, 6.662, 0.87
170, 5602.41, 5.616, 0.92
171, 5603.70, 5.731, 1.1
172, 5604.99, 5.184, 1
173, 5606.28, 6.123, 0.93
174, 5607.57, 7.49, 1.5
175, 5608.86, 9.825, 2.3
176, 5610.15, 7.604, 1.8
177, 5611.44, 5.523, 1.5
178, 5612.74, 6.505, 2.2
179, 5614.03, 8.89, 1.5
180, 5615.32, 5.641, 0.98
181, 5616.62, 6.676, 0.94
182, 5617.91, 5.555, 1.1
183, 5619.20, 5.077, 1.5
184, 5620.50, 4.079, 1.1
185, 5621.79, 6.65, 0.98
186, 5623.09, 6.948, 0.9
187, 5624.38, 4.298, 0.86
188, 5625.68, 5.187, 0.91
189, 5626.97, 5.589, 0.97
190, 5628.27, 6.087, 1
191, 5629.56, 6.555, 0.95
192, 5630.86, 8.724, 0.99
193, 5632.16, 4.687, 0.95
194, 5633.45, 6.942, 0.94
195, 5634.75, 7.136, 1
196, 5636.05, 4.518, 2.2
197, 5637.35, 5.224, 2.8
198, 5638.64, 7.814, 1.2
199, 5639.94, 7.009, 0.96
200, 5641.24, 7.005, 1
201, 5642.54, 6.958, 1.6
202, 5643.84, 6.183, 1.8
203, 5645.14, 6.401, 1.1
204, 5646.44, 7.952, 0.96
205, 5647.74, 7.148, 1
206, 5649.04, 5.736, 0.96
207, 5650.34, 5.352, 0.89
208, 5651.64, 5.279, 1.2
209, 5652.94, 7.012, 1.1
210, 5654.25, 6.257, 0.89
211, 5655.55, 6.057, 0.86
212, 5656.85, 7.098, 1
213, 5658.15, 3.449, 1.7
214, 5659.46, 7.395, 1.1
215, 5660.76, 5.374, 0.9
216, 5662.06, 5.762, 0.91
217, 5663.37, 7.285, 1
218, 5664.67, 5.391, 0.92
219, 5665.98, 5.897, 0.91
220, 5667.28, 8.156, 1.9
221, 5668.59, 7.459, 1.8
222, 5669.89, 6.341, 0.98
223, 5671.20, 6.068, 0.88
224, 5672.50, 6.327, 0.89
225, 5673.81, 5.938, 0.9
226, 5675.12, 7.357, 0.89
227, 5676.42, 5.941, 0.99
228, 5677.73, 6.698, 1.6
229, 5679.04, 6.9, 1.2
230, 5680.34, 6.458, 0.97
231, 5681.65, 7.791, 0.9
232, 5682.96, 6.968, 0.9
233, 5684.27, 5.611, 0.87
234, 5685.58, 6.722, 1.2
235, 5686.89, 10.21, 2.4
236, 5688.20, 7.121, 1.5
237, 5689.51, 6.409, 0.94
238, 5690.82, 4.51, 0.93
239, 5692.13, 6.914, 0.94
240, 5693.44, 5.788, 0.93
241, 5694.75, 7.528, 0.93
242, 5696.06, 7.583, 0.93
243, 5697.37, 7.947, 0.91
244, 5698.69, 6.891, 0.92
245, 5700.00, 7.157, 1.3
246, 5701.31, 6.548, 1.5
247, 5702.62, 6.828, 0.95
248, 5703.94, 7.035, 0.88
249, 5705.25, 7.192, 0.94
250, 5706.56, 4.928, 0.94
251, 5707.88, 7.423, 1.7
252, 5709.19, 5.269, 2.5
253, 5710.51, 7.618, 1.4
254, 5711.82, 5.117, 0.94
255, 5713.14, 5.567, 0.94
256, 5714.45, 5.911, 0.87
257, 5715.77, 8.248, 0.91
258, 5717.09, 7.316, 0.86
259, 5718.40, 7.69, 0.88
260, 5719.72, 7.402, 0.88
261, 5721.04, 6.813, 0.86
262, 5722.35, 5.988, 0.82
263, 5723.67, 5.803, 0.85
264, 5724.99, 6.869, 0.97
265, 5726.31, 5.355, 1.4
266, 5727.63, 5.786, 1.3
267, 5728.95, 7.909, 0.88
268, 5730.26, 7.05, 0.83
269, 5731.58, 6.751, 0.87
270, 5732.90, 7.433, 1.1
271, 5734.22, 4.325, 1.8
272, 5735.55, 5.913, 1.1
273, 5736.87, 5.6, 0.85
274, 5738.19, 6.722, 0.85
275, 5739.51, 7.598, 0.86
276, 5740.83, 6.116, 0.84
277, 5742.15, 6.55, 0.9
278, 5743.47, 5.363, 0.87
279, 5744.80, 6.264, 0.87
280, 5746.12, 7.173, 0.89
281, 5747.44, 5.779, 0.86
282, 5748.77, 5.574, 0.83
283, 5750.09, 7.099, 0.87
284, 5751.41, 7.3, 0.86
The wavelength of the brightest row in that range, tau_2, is 5686.89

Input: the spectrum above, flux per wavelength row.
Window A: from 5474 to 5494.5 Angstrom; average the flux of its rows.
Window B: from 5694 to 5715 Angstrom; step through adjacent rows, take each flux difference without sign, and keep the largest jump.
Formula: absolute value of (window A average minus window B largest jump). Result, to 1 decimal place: 3.5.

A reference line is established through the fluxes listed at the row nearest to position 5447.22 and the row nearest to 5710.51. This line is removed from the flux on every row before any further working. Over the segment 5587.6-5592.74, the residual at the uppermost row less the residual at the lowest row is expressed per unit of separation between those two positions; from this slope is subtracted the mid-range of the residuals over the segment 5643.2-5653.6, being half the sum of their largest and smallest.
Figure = 0.2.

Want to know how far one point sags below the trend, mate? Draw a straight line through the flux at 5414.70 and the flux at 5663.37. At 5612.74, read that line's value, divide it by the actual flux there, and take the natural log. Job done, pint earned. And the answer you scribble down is 0.11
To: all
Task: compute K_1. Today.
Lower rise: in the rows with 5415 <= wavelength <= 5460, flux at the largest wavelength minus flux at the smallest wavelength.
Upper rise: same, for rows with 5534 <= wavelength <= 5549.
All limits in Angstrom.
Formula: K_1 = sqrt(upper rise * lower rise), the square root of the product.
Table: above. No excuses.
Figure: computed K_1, 1.6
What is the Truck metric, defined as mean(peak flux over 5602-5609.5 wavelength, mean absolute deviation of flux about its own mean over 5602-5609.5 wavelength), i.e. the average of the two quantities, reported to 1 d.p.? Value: 5.6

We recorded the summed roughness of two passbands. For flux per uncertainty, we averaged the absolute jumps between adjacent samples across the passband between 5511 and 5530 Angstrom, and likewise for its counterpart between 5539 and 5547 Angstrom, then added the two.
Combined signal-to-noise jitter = 1.1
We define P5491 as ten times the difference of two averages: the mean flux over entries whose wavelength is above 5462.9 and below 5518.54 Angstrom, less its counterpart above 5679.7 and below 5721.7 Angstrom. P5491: -7.4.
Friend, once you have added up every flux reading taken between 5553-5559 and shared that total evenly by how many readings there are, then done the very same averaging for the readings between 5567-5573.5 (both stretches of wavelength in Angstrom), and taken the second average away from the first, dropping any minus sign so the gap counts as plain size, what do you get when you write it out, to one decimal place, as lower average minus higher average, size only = 1.0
